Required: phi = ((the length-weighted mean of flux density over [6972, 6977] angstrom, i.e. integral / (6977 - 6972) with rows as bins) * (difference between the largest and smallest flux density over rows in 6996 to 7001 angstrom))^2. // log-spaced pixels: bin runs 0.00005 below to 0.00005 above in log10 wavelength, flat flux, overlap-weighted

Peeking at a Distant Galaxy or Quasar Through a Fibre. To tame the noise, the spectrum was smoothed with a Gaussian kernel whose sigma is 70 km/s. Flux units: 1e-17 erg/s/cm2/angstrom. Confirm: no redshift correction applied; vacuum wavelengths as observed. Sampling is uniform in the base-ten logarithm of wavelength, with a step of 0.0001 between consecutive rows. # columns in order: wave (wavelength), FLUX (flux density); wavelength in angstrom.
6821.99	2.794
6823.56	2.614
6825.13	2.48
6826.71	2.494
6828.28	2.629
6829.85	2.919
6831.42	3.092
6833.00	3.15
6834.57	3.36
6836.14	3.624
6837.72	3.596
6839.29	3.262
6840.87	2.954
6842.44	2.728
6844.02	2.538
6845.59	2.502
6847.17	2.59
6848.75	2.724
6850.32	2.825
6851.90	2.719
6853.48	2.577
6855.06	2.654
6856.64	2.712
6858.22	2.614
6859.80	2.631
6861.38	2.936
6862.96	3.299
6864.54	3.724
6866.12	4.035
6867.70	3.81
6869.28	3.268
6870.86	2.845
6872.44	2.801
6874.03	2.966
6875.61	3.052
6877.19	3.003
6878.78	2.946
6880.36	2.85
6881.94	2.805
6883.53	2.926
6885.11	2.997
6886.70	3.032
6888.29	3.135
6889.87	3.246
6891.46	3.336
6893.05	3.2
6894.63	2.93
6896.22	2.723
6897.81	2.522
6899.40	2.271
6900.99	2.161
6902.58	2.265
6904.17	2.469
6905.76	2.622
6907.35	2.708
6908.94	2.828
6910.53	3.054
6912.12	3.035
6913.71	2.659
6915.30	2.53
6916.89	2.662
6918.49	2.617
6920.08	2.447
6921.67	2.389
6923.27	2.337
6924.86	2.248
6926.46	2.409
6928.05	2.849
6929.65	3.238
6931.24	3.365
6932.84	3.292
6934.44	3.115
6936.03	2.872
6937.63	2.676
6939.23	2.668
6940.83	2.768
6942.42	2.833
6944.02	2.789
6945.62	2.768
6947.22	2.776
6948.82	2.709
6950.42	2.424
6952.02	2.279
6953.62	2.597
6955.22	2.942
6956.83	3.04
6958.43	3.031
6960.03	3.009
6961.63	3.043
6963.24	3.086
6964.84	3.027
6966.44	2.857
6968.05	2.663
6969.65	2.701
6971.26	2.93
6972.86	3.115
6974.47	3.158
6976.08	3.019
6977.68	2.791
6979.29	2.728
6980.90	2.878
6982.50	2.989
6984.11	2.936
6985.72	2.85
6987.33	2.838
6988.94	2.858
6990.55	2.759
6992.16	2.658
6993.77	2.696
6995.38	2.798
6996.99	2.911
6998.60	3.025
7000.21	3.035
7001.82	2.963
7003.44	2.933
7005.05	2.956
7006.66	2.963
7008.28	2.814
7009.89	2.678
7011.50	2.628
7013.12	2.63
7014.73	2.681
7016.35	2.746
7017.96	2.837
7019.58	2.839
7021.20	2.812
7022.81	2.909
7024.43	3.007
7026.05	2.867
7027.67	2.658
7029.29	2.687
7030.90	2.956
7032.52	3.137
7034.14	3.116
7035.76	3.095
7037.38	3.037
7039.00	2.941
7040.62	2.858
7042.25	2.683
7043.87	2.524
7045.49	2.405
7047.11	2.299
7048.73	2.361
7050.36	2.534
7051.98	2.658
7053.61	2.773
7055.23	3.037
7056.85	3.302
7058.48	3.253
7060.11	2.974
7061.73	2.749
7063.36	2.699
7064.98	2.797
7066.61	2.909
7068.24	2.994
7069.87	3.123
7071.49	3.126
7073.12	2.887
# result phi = 0.1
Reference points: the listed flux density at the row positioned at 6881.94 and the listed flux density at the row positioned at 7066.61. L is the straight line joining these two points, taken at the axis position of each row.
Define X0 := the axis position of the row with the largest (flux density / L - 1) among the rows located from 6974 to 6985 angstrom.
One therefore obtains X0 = 6974.47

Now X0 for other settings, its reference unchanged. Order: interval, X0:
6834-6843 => 6836.14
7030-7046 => 7032.52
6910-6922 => 6910.53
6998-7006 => 7000.21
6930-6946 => 6931.24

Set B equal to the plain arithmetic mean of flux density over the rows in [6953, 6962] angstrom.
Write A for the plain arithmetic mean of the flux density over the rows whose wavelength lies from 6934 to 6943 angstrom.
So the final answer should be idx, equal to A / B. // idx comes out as 0.96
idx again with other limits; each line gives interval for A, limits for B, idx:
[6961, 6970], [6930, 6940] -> 0.97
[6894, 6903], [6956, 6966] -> 0.82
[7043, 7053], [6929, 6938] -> 0.80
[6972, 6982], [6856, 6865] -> 0.99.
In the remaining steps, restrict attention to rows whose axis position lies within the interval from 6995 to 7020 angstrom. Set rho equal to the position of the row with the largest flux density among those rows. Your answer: 7000.21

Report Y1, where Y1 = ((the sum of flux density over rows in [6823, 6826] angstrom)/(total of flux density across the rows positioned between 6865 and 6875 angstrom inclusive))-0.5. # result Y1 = -0.2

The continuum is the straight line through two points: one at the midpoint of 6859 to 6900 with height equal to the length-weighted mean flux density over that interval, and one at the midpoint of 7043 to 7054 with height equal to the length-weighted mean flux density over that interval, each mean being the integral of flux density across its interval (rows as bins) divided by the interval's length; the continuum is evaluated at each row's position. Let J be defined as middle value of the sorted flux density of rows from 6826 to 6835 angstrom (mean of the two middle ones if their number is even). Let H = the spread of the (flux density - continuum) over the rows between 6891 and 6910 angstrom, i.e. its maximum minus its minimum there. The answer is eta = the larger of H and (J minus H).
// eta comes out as 1.9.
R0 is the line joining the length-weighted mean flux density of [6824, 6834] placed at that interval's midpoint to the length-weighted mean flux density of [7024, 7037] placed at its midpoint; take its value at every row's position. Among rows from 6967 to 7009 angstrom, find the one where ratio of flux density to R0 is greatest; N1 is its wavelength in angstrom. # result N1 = 6974.47 angstrom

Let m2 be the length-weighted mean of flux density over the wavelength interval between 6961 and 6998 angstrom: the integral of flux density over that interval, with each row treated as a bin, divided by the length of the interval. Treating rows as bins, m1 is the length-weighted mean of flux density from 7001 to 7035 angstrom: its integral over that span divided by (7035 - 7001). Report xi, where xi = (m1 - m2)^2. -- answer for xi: 0.001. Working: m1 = 2.85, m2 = 2.88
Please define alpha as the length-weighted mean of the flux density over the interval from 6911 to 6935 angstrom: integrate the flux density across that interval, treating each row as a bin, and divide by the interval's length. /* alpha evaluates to 2.75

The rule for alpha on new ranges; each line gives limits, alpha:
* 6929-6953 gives 2.83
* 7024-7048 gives 2.81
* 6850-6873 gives 3.04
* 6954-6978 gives 2.96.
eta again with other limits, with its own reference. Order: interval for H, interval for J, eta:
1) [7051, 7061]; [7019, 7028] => 2.2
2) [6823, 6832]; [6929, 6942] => 2.4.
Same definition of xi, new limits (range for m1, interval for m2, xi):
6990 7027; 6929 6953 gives 0.000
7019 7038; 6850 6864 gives 0.019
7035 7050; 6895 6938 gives 0.000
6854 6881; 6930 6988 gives 0.034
